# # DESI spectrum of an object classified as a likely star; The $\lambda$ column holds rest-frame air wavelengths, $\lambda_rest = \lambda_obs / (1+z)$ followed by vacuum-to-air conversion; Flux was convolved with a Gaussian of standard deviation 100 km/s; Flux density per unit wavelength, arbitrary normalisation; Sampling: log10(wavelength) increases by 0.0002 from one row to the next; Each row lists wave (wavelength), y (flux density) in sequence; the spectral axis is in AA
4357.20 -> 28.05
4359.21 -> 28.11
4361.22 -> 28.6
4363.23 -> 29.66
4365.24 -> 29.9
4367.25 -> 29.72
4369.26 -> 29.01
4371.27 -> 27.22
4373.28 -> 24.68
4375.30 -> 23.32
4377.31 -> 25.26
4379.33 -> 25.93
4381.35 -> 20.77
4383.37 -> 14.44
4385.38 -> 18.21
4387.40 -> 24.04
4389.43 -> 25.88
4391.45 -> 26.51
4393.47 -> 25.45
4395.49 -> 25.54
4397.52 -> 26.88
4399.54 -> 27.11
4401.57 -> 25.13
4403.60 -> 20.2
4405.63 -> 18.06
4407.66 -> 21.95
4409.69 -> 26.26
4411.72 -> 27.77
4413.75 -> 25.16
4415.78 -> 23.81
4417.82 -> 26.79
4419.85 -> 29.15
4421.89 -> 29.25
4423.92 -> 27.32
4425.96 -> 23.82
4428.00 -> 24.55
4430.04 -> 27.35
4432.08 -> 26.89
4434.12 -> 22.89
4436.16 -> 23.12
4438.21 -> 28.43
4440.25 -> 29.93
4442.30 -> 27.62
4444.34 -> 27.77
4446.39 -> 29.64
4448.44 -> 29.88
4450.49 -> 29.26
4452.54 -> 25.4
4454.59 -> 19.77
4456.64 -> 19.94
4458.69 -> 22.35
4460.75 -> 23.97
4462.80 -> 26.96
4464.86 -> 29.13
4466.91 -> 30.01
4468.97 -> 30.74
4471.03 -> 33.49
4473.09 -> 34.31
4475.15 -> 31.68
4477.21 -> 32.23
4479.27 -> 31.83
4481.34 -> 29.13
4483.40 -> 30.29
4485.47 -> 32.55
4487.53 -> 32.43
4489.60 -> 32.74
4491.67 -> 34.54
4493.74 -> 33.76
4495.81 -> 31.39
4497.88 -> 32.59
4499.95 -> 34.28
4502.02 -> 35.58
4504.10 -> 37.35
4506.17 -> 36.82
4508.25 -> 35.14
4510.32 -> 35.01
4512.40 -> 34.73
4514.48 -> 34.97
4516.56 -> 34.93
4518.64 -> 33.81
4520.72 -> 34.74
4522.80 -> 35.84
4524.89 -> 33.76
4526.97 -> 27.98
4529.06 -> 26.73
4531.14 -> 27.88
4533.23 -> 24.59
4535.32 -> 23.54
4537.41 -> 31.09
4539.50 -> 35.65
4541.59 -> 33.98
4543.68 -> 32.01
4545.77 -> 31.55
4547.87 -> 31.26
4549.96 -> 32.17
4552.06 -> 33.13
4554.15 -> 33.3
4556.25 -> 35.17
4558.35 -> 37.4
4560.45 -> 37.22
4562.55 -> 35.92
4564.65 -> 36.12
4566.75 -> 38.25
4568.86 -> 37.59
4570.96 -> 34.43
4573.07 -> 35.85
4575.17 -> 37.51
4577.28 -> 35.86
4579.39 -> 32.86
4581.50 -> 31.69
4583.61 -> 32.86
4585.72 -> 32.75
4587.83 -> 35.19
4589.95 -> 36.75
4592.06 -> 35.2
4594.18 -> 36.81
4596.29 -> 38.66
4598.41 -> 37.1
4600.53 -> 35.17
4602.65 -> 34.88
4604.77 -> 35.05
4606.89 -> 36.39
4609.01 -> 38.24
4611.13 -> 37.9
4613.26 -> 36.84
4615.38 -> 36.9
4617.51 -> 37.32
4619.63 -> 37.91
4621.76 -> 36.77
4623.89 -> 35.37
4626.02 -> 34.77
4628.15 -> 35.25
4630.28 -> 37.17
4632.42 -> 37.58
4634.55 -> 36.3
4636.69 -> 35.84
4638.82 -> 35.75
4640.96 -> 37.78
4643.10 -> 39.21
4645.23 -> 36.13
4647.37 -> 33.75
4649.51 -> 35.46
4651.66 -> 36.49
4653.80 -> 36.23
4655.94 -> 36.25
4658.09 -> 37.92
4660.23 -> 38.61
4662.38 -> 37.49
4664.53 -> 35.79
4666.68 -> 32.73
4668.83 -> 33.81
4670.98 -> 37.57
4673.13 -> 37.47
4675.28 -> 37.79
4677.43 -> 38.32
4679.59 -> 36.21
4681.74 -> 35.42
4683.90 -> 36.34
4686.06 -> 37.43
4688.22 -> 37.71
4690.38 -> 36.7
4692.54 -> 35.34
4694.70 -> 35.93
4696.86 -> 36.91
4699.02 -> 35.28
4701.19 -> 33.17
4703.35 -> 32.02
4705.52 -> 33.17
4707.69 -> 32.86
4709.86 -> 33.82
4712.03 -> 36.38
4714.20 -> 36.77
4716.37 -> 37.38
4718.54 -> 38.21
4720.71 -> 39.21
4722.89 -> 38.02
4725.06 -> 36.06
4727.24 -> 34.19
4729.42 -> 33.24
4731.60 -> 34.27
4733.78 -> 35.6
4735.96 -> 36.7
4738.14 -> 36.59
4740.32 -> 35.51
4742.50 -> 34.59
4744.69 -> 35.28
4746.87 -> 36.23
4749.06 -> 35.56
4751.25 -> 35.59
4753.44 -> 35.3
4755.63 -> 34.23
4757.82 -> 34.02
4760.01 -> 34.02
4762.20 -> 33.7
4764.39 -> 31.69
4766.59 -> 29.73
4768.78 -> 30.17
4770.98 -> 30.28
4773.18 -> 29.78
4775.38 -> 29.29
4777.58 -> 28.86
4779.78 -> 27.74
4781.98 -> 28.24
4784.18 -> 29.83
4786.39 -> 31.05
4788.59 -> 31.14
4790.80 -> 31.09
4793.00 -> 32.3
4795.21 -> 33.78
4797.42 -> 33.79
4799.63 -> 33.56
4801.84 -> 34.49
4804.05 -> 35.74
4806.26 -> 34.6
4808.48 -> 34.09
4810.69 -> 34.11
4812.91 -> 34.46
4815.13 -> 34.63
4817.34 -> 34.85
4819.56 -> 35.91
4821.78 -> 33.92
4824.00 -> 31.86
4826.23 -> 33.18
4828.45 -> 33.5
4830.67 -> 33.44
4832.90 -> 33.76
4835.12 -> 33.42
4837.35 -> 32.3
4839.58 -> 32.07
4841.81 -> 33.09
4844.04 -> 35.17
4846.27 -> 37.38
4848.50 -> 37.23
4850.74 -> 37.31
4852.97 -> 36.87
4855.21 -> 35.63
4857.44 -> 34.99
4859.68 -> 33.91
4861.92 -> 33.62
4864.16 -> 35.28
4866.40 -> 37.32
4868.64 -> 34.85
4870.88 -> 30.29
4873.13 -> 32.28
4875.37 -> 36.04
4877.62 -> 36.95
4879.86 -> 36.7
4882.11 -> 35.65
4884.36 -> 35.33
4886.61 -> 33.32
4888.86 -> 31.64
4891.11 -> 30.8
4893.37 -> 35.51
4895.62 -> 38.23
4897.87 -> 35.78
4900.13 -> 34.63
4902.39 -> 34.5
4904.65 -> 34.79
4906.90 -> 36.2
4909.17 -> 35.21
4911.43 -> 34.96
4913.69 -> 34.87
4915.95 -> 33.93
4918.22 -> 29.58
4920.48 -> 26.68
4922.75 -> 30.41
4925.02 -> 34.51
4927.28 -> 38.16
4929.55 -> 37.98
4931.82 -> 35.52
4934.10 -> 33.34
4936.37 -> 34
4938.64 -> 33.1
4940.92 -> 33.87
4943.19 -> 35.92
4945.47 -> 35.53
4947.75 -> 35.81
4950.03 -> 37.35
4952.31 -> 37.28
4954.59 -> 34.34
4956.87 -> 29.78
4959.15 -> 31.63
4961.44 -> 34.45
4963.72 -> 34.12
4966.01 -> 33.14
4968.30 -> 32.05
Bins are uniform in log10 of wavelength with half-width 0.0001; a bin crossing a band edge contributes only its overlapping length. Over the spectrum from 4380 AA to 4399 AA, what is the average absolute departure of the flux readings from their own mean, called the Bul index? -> 3.52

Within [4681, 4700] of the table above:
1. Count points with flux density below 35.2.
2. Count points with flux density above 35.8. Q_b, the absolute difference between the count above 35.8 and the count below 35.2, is 6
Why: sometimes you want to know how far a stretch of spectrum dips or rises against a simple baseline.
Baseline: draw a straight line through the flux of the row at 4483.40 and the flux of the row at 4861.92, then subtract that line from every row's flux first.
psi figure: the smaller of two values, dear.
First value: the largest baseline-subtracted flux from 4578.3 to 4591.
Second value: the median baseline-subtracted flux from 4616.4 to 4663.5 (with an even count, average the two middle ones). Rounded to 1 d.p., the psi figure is 4.7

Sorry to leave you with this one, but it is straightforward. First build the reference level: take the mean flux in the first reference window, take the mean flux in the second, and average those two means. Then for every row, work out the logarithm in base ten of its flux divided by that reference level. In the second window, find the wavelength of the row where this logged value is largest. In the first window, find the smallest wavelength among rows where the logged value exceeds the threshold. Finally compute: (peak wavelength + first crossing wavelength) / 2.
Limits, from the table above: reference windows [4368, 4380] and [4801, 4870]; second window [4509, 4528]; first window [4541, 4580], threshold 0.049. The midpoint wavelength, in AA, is 4532.2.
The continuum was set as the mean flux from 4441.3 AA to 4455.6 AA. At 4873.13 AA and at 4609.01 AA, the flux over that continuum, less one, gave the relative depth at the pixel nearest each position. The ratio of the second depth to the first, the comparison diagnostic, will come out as 2.1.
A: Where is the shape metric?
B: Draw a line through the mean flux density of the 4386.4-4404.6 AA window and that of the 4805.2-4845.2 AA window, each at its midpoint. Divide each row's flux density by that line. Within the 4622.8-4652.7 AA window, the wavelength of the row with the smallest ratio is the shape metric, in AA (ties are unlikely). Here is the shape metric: 4647.37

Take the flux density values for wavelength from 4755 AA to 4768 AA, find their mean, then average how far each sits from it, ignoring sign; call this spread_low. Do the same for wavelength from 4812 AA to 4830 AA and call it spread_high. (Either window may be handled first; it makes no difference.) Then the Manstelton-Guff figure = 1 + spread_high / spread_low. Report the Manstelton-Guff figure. 1.63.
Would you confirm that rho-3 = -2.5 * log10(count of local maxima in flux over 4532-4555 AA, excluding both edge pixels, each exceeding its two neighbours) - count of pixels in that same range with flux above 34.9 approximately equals -1.0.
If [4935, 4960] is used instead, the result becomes -5.8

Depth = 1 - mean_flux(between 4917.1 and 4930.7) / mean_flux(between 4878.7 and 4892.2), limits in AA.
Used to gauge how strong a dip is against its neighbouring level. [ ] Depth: 0.030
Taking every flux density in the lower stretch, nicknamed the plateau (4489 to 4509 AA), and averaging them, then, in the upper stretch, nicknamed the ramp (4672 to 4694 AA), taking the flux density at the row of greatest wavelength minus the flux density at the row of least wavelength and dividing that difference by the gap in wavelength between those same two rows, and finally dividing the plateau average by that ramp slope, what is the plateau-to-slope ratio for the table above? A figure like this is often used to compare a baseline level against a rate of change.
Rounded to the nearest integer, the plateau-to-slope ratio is -314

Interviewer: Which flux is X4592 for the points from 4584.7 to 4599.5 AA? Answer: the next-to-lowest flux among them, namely 35.19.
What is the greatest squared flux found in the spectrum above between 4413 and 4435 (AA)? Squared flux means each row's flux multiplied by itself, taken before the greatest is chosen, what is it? 856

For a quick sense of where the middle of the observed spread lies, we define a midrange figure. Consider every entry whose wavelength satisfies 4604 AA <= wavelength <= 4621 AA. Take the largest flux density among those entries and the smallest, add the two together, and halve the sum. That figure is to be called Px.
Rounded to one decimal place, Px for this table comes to 36.6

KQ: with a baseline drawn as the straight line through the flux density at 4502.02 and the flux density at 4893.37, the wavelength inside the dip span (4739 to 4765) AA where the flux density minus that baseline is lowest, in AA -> 4764.39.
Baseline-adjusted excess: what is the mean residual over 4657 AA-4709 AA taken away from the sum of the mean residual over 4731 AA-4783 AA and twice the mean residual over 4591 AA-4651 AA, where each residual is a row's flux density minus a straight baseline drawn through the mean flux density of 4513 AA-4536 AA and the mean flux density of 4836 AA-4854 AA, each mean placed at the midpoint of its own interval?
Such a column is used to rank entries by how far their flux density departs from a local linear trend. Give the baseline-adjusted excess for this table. 5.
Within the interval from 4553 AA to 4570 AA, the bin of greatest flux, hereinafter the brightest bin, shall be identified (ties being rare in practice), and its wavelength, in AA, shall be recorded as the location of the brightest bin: 4566.75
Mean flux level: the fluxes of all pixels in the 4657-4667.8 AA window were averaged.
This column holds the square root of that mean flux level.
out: 6.04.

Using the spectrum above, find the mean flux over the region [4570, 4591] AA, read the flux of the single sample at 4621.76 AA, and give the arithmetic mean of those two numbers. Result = 35.7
